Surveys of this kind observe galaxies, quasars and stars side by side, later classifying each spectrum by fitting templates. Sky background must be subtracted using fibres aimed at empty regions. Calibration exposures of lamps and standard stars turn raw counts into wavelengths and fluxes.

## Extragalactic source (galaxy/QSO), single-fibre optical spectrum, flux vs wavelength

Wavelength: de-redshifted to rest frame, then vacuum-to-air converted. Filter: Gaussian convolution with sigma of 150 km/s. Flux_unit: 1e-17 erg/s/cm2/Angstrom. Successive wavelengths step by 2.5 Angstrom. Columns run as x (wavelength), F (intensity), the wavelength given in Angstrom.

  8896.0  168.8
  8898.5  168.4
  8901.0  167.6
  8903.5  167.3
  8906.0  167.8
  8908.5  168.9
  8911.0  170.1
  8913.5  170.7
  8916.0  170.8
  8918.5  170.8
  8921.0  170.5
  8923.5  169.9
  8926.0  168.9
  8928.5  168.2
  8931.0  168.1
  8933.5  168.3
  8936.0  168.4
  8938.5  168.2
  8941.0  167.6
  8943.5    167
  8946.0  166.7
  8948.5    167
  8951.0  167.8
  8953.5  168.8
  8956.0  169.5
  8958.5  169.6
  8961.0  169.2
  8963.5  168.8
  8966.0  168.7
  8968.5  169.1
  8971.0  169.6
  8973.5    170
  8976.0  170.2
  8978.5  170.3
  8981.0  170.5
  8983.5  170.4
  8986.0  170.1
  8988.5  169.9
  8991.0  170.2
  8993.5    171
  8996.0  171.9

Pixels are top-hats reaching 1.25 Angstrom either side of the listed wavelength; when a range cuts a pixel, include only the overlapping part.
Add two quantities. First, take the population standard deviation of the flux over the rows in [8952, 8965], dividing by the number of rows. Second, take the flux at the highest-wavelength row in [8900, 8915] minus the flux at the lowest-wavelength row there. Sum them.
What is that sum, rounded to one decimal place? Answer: 3.4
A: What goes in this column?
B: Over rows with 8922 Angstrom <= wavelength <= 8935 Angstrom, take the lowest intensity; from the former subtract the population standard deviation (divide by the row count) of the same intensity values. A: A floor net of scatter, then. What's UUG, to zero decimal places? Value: 167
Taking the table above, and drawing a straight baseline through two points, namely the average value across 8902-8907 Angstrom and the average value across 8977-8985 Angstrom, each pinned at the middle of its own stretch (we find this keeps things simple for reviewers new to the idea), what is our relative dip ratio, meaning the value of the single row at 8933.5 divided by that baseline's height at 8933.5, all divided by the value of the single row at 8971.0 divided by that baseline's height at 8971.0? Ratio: 1.00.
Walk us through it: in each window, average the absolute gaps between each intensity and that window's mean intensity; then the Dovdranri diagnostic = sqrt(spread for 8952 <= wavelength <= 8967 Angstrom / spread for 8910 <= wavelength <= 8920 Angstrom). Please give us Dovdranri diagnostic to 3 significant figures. 1.15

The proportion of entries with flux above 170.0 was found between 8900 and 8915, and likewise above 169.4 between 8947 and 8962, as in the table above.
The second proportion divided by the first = 1.0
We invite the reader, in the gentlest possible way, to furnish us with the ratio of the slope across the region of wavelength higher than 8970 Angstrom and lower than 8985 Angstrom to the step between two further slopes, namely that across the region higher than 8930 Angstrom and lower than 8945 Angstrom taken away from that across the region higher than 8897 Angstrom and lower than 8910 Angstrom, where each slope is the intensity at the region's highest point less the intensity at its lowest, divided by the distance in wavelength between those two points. 0.5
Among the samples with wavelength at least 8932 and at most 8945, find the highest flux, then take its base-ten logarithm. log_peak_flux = 2.226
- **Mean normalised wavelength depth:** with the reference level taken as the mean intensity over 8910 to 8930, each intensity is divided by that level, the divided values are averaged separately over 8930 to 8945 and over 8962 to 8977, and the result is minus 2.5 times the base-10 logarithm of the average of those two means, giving 0.008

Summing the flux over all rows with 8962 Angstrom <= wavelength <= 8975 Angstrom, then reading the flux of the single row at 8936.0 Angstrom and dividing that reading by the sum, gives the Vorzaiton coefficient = 0.199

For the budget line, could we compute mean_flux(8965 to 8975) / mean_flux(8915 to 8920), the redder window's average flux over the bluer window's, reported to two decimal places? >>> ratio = 0.99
